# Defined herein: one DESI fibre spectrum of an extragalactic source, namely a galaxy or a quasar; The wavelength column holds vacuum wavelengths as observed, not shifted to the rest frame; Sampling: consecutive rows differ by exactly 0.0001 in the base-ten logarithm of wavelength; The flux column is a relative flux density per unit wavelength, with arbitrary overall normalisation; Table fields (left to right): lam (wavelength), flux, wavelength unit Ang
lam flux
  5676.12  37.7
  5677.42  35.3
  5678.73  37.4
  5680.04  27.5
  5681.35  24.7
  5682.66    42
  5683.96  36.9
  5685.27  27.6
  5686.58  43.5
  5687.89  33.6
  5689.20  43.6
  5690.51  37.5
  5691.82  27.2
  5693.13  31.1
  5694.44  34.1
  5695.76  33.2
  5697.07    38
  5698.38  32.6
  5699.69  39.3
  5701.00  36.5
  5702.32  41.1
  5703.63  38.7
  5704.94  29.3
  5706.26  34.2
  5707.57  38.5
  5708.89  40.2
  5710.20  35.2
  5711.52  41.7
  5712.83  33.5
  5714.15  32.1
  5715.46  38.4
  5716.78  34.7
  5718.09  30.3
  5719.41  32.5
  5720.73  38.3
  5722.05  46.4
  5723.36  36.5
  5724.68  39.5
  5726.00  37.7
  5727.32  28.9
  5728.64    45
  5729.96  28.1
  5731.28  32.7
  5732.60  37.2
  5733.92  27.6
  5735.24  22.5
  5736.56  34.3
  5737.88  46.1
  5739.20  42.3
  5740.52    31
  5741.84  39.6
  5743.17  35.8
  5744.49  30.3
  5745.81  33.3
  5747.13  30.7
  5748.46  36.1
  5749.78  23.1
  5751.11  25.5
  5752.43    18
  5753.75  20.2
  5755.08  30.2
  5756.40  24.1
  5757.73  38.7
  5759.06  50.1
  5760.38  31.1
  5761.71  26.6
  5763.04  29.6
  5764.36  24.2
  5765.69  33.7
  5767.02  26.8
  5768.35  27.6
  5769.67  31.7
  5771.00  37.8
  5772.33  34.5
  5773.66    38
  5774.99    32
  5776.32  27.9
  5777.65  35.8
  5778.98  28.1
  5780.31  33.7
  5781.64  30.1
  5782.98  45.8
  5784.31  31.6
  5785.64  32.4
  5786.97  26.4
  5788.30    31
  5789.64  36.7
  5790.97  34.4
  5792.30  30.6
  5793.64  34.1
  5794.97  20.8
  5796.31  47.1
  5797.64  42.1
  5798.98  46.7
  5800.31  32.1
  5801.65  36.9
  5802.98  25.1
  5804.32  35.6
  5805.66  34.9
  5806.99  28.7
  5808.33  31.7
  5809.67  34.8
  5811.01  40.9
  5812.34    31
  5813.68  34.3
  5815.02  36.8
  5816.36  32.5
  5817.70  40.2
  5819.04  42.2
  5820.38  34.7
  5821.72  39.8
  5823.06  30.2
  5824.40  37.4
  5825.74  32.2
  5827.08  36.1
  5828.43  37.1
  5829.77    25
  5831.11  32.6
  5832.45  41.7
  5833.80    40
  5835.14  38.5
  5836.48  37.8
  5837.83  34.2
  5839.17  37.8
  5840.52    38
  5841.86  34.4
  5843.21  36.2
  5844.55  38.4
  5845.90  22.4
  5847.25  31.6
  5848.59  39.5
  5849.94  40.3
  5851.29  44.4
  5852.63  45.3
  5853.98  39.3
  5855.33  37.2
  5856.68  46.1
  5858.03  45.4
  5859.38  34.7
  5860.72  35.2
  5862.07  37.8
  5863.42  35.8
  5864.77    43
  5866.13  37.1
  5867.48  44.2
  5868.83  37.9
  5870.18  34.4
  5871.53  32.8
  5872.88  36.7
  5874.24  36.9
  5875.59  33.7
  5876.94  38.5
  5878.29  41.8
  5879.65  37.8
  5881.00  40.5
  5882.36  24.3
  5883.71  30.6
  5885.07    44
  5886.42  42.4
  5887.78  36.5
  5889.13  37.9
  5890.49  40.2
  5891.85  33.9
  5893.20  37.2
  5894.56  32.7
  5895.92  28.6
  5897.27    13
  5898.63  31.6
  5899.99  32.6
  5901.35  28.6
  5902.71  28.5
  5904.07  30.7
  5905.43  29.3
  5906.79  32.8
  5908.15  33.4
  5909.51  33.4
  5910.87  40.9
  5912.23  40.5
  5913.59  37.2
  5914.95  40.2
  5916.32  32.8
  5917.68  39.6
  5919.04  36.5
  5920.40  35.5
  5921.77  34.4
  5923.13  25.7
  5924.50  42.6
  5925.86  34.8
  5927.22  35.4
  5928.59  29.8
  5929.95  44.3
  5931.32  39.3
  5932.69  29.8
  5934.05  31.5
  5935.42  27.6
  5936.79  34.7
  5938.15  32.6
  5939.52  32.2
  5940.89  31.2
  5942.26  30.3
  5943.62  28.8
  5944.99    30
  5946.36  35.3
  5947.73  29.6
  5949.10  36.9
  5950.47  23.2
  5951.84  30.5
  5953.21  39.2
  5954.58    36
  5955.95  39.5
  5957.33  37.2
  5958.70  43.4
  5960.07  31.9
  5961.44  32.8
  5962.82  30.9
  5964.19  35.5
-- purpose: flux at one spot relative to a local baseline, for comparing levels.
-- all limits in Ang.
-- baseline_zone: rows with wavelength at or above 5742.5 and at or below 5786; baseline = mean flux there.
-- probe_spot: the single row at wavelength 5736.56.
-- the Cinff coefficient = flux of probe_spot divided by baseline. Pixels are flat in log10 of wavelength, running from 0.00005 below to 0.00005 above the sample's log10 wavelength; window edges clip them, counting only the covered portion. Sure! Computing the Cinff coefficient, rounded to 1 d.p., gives 1.1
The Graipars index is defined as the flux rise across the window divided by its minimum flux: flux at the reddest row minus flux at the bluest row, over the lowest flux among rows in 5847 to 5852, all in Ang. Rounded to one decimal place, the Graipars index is 0.4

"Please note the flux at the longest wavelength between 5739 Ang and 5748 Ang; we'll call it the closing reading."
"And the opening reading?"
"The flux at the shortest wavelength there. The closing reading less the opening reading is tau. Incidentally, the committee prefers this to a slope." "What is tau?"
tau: -12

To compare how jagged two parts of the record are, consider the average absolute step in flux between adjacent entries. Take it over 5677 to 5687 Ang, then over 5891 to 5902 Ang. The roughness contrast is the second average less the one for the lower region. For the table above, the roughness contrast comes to -1.6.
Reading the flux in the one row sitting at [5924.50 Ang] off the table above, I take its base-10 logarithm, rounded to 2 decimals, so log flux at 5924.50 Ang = 1.63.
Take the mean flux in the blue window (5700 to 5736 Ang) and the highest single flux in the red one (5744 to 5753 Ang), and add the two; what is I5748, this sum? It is 71.6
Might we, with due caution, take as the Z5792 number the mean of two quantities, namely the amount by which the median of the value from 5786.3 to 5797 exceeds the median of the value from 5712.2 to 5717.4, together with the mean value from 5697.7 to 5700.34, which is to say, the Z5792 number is 17.2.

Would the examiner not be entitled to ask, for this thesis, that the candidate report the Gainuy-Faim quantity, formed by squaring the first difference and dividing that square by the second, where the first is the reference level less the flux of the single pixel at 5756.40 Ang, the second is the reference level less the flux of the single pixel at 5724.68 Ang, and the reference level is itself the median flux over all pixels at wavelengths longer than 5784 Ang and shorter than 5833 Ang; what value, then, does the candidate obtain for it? -21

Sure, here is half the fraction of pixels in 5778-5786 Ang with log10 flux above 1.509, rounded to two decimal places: 0.25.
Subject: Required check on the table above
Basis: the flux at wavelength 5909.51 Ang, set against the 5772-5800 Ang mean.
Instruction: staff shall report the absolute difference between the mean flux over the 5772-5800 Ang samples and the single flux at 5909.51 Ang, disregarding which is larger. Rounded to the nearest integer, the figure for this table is 1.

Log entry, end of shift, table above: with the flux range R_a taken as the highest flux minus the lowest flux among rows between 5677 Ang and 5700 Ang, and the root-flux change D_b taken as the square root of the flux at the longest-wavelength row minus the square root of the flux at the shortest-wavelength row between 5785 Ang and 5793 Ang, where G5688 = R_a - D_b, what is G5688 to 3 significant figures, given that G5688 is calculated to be 19.1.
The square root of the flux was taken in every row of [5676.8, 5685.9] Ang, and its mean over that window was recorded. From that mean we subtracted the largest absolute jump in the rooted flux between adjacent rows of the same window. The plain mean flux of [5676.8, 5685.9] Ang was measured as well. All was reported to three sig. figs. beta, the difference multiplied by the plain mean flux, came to 139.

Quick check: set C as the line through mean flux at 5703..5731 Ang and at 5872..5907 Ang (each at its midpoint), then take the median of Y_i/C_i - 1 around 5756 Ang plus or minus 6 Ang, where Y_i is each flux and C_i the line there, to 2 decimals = -0.25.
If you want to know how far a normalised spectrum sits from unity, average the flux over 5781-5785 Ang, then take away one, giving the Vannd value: 34.8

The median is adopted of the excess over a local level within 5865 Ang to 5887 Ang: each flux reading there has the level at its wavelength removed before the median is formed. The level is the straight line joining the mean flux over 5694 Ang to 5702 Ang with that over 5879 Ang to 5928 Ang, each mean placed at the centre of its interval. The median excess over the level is 2.9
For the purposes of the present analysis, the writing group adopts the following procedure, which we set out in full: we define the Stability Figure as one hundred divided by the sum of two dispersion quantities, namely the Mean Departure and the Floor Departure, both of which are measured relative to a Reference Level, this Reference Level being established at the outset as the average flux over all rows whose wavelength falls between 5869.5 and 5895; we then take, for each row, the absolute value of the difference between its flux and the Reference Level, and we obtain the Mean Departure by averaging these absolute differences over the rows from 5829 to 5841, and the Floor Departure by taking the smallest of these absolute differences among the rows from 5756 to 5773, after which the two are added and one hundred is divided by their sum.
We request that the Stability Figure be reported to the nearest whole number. 20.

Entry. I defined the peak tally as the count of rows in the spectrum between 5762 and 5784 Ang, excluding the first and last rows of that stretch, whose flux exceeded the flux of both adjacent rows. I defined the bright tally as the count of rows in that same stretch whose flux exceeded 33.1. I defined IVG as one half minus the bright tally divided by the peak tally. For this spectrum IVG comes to -0.90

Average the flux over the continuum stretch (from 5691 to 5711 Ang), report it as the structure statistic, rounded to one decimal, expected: 35.3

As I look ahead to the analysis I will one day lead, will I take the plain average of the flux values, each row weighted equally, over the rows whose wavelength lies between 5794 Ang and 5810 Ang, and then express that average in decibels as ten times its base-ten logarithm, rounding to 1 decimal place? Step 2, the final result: 15.4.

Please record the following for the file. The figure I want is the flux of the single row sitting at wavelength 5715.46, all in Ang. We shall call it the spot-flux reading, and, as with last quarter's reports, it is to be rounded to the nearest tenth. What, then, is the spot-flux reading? 38.4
